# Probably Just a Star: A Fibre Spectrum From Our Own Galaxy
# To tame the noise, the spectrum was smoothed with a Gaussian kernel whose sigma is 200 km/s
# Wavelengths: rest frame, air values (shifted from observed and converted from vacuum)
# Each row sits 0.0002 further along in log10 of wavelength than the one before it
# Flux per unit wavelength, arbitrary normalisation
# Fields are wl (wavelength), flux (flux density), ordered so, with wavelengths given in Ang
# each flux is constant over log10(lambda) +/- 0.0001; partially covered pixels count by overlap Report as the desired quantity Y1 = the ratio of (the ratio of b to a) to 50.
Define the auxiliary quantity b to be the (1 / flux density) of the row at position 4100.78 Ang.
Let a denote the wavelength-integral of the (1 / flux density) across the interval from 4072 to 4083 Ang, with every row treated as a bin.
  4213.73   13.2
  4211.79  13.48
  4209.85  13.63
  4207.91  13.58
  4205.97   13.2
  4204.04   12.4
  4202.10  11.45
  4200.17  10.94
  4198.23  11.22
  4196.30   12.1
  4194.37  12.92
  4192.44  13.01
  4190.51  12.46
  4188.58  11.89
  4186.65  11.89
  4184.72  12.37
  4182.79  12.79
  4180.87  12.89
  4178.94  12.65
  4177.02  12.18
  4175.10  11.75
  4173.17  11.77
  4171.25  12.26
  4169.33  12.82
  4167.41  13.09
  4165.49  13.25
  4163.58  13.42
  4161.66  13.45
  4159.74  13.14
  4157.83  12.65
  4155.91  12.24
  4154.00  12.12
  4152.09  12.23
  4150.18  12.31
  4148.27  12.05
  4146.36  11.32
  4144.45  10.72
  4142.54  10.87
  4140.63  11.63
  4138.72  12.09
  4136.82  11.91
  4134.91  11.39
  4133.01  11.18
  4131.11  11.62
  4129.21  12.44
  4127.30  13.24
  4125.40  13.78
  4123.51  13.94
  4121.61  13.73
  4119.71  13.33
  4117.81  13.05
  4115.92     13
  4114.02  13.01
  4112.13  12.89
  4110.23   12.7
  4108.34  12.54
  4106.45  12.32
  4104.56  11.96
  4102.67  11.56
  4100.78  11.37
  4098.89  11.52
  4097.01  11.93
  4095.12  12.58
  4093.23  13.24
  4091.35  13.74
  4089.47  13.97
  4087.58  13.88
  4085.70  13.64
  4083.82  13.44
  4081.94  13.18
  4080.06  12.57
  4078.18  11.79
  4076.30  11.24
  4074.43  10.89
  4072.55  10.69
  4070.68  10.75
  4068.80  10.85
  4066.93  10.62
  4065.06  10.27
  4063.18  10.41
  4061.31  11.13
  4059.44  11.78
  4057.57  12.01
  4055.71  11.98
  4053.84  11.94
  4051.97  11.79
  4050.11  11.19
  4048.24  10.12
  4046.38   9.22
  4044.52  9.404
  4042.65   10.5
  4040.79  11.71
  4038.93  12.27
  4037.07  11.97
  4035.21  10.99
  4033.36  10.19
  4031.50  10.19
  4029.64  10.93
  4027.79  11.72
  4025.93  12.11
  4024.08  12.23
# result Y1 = 0.0019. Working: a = 0.9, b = 0.088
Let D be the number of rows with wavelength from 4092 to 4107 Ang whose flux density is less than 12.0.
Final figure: 5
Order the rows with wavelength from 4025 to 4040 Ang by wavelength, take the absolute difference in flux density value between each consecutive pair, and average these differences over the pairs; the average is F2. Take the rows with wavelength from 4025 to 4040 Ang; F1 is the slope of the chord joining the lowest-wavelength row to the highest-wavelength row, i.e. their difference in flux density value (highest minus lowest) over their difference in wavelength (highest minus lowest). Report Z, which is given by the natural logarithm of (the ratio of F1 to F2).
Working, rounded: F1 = 0.012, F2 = 0.57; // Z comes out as -3.8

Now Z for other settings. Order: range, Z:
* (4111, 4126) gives -1.0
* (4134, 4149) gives -2.3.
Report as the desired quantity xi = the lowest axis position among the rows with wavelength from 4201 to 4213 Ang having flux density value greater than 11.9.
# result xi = 4204.04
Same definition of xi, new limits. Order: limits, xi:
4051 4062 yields 4053.84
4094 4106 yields 4095.12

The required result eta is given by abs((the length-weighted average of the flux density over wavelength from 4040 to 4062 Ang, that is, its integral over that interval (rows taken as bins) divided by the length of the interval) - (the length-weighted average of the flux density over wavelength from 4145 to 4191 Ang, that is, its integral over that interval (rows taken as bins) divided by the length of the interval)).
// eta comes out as 1.38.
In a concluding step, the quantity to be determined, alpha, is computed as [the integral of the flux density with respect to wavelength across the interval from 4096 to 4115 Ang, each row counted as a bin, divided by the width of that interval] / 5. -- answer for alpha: 2.44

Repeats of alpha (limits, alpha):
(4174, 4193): 2.47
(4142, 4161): 2.40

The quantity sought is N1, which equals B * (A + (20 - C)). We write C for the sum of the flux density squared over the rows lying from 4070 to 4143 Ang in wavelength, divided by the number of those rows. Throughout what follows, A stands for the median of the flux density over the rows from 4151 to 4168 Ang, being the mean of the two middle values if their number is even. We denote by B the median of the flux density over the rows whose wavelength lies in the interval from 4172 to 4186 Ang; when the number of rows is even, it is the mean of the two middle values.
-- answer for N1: -1513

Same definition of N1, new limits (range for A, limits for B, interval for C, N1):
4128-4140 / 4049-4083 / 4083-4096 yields -1689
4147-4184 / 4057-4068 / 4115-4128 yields -1610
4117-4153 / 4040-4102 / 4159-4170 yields -1664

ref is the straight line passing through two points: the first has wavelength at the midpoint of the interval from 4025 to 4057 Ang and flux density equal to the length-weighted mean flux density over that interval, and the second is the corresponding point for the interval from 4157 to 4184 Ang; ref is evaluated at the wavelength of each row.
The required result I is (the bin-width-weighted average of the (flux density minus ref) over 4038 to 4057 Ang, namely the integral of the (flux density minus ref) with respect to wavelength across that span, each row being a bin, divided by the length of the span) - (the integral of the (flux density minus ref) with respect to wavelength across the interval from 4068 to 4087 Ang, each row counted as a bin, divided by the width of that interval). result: -0.5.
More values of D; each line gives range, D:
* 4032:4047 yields 7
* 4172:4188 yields 3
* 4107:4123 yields 0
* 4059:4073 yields 8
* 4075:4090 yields 2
